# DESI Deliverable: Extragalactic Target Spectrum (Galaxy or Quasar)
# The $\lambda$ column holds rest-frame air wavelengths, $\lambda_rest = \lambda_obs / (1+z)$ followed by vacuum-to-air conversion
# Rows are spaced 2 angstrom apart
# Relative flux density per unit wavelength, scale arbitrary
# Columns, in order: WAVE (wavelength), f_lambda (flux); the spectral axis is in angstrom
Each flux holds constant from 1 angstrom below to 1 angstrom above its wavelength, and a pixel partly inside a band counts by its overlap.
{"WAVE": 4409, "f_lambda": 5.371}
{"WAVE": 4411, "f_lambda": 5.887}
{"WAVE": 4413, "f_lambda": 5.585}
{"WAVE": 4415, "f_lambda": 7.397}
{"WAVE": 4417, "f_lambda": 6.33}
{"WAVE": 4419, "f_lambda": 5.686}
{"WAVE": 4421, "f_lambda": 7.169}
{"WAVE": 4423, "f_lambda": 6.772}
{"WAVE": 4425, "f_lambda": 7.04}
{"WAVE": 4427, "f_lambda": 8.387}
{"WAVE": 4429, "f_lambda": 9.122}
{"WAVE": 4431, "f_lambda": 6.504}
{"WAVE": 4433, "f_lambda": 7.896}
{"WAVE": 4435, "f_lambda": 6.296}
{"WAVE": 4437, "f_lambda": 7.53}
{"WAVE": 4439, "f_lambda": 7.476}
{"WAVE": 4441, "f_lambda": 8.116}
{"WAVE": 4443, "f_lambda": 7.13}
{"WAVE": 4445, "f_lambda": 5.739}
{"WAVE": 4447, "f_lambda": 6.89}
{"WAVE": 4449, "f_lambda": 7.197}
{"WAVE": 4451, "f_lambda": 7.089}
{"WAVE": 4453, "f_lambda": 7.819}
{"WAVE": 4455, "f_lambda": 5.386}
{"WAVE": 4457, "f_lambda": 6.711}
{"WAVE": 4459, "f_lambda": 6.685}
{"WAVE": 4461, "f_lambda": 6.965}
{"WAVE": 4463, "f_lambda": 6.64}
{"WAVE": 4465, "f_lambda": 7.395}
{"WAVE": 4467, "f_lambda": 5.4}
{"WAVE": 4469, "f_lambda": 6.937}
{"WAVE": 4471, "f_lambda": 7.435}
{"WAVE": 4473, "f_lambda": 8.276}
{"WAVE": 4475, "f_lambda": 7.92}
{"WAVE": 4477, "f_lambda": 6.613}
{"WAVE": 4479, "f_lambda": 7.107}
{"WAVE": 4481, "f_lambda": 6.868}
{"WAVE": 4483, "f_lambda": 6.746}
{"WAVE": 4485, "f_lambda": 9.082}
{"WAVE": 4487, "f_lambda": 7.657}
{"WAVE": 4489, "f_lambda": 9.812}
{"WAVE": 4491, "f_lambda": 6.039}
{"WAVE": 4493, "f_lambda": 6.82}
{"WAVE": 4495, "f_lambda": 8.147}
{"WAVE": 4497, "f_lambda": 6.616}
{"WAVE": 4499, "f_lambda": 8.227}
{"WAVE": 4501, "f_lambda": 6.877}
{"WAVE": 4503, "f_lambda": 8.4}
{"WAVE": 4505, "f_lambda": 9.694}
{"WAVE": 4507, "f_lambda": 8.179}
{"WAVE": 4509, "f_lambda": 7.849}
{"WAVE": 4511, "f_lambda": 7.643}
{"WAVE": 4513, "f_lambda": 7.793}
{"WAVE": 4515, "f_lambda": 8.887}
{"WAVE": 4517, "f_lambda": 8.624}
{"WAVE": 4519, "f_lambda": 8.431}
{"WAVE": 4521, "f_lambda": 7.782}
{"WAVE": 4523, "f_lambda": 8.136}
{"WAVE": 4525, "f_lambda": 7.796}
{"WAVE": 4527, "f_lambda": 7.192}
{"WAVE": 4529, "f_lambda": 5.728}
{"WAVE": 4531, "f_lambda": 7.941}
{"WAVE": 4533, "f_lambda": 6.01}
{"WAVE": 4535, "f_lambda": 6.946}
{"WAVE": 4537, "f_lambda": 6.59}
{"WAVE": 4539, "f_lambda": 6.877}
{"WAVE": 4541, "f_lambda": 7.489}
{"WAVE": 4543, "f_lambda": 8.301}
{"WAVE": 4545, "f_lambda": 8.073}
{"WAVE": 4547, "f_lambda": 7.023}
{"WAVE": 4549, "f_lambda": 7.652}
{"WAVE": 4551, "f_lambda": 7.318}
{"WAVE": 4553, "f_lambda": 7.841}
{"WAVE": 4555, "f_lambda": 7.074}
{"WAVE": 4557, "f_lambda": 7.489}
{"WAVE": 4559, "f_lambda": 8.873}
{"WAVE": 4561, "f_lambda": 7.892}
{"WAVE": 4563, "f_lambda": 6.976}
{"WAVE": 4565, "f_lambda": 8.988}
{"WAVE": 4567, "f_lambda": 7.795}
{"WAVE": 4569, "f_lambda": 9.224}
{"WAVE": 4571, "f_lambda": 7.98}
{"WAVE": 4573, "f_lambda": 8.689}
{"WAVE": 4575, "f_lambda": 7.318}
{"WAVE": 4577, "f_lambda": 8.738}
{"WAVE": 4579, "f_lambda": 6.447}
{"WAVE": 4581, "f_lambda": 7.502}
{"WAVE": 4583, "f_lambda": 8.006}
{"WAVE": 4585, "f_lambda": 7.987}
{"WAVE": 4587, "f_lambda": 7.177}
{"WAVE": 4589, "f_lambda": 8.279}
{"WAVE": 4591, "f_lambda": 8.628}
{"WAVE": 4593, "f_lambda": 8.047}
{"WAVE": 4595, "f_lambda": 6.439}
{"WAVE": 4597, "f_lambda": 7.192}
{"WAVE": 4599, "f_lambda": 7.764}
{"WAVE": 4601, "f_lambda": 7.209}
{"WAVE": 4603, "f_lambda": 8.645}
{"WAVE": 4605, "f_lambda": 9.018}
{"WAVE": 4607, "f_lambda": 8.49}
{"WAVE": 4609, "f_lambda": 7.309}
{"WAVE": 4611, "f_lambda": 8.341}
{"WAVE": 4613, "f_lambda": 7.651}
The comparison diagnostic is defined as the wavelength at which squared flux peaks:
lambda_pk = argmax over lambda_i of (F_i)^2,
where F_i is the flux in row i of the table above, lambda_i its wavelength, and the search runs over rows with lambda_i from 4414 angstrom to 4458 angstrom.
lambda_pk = 4429 angstrom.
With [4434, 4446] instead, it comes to 4441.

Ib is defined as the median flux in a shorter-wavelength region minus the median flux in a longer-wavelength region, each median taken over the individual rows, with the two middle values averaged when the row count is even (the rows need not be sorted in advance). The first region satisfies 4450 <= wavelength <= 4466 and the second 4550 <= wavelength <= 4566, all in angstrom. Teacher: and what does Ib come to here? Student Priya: -0.8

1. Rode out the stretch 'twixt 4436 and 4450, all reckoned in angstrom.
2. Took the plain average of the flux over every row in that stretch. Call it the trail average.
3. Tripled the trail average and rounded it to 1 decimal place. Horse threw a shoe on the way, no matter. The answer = 21.5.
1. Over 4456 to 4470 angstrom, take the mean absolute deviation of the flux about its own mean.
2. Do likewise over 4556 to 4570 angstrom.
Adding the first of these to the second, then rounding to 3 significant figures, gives 1.10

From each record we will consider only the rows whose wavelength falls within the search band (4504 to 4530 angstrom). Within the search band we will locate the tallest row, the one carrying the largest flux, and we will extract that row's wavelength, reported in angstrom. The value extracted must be 4505 angstrom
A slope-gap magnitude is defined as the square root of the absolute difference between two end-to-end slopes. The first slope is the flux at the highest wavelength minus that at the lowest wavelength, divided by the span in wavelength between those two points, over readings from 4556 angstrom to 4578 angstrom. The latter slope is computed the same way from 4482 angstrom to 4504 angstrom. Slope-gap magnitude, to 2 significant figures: 0.14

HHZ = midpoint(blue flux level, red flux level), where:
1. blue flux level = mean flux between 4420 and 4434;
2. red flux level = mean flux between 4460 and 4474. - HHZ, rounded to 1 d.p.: 7.3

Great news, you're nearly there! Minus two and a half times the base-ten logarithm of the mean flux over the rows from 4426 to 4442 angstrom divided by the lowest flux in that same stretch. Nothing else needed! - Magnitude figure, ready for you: -0.21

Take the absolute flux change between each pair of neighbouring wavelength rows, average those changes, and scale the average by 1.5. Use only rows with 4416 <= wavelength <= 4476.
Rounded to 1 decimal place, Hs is 1.4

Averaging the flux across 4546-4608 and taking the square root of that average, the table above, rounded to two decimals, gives 2.80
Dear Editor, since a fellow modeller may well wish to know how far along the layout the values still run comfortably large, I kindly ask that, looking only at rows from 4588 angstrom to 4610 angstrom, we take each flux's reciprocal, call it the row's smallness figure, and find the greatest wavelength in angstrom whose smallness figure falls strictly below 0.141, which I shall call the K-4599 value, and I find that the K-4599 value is 4609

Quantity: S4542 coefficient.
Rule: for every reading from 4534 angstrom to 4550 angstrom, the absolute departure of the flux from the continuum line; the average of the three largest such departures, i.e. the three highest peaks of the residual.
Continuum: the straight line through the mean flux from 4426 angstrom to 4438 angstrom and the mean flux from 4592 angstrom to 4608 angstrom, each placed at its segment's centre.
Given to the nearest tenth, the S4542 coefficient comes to 1.0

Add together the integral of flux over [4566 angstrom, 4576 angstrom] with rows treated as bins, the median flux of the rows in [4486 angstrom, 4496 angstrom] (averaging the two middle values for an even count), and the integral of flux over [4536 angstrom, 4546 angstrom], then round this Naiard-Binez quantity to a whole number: 164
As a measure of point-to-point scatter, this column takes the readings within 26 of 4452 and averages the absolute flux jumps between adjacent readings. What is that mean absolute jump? 0.985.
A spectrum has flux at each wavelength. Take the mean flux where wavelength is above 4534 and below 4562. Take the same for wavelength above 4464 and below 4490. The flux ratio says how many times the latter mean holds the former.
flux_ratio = 0.99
